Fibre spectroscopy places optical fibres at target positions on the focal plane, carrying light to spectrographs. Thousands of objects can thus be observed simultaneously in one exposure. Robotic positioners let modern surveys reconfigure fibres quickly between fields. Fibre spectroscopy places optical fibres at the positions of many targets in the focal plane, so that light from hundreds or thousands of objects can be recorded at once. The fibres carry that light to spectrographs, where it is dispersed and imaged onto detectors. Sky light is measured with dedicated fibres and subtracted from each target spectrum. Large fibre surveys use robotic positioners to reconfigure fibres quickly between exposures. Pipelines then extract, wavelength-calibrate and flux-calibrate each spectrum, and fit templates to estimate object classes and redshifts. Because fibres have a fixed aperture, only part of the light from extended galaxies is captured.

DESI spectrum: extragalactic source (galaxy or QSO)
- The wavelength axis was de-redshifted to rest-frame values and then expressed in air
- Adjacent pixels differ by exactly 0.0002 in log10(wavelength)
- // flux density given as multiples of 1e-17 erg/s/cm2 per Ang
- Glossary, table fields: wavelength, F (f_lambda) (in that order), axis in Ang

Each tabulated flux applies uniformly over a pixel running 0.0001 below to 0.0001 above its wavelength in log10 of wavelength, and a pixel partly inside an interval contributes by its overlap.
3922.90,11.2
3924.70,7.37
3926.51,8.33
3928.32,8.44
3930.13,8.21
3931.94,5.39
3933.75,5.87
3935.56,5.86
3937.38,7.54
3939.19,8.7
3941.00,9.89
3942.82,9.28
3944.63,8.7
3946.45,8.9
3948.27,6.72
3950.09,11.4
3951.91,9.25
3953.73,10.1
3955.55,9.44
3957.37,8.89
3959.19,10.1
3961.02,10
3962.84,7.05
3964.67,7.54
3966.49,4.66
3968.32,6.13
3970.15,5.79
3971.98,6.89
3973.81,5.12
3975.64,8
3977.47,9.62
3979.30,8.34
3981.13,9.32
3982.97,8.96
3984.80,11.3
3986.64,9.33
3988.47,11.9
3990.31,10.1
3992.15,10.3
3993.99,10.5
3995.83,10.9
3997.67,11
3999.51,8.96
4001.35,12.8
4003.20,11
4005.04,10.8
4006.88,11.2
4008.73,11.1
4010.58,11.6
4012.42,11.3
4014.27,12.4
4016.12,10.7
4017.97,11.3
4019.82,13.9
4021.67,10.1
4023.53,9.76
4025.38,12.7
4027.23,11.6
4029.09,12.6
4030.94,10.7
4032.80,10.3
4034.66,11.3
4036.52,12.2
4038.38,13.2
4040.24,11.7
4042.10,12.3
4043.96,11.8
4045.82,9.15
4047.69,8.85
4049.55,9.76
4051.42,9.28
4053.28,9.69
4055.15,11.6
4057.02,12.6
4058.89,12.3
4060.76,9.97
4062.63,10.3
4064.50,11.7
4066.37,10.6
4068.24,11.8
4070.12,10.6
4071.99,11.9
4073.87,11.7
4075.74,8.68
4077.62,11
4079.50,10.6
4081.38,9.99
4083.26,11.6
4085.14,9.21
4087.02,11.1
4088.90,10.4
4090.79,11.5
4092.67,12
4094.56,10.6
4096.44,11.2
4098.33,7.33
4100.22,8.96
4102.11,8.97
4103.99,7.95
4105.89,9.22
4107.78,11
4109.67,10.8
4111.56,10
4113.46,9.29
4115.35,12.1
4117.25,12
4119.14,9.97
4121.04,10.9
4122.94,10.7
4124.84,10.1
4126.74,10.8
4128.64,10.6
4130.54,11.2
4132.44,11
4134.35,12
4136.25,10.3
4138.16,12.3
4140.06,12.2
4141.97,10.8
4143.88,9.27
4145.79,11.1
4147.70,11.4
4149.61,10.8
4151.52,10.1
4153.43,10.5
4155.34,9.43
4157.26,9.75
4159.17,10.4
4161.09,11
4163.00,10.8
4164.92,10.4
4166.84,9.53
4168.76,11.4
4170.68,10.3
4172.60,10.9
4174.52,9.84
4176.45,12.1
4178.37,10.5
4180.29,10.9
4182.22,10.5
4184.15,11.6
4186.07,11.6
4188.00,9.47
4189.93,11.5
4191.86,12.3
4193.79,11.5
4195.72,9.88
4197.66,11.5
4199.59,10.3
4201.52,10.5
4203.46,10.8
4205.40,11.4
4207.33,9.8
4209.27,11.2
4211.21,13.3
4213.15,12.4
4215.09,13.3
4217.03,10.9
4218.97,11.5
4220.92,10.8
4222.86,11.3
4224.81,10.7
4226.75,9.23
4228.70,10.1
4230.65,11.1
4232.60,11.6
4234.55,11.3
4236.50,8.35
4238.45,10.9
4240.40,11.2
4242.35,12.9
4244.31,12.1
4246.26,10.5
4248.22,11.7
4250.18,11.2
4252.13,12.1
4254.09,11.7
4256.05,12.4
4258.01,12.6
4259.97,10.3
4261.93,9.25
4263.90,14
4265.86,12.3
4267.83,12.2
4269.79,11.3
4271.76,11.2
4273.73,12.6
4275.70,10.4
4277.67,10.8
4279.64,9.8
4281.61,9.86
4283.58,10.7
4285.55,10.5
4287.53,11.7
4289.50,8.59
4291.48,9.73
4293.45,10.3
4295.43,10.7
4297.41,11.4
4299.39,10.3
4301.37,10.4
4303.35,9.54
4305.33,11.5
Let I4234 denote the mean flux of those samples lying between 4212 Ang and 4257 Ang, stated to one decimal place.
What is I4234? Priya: 11.3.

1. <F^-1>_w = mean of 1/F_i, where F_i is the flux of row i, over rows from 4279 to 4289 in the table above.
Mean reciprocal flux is 0.096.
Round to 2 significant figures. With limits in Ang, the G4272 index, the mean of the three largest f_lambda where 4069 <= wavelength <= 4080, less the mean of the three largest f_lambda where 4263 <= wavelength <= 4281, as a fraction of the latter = -0.11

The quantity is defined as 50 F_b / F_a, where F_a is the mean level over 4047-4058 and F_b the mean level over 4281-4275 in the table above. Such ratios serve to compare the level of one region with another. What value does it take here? 50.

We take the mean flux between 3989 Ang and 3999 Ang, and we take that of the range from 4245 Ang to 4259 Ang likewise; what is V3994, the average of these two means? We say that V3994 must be 11.15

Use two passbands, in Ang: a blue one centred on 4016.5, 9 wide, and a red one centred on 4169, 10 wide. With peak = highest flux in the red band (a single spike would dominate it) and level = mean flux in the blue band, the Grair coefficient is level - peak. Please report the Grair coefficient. 0.5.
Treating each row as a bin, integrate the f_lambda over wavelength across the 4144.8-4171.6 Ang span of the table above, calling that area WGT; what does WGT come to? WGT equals 281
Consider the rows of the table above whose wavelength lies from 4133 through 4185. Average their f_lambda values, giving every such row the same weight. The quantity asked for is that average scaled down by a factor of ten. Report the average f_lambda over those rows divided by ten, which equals 1.07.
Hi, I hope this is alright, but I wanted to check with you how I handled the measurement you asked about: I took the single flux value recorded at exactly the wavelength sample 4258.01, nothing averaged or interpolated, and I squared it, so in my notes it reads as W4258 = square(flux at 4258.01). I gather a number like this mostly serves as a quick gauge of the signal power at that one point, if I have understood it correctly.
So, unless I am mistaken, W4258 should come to 159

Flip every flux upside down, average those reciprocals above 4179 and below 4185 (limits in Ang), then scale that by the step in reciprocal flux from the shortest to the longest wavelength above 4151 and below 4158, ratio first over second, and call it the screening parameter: 26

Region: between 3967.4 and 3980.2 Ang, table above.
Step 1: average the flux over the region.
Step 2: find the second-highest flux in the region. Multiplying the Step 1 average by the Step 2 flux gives 59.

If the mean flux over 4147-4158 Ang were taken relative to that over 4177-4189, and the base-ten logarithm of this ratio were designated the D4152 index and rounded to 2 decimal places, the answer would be -0.02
